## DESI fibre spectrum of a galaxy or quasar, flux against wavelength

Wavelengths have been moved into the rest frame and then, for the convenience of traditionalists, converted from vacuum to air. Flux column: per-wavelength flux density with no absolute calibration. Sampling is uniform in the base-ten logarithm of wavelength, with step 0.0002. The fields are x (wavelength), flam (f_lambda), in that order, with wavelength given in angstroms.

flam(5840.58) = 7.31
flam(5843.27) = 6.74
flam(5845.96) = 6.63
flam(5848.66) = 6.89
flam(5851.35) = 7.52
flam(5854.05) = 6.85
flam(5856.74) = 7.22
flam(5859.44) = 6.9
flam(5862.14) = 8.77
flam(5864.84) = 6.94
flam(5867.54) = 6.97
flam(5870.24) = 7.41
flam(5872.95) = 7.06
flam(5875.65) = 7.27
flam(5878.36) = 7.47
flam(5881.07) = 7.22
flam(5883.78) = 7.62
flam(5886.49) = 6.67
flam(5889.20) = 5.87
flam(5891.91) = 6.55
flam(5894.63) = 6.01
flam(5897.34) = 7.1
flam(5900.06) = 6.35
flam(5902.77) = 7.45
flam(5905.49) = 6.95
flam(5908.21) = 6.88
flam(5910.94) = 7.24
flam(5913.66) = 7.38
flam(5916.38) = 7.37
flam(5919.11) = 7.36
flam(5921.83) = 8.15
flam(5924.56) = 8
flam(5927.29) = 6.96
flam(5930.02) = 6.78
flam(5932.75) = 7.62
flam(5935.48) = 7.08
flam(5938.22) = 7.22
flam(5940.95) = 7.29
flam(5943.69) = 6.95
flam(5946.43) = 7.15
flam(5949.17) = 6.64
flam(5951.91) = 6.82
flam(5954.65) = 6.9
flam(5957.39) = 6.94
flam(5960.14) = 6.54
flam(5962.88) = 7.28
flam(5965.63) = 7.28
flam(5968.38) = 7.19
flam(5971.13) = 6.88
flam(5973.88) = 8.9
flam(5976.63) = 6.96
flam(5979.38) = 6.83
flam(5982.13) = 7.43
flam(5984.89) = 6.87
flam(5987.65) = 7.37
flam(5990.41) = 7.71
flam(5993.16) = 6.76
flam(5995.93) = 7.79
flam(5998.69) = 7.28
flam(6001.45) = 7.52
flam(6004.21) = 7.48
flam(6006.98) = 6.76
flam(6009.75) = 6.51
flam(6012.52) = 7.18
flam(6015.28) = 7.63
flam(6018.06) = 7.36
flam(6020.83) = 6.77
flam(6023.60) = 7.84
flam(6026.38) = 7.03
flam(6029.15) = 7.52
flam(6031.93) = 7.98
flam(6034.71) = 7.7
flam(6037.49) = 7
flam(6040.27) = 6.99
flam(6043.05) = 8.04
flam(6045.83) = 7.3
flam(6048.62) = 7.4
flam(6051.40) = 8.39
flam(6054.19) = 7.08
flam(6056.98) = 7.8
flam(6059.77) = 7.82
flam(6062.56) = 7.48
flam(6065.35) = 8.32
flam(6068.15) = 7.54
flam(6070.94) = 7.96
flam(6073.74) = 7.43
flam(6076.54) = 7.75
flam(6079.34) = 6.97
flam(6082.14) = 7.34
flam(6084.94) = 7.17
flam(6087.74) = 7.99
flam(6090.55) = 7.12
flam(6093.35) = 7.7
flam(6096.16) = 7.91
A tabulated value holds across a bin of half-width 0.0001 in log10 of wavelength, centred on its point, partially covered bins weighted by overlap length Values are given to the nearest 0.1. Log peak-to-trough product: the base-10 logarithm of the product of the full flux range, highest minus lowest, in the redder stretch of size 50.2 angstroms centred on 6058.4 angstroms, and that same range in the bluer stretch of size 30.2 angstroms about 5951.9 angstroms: 0.0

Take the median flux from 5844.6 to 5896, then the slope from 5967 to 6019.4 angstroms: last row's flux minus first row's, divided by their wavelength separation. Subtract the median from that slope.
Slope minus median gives -6.97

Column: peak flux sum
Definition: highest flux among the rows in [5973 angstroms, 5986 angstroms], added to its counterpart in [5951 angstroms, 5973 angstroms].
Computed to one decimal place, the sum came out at 16.2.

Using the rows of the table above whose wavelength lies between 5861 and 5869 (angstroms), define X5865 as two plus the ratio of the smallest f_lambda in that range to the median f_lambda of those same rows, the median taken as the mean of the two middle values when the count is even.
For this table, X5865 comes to 3.00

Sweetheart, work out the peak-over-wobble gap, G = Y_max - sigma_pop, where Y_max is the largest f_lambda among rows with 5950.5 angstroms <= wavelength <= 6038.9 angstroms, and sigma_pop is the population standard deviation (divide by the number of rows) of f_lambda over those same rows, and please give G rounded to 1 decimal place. 8.4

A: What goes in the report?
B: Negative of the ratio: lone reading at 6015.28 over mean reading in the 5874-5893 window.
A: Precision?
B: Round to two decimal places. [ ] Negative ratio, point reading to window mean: -1.10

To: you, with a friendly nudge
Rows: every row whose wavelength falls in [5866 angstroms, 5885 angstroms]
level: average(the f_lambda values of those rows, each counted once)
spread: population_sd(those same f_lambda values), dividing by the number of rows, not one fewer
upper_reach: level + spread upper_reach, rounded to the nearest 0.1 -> 7.5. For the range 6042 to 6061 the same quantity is 8.1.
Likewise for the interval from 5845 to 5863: 7.9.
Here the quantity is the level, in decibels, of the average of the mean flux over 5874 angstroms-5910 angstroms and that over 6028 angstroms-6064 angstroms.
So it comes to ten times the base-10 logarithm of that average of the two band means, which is 8.59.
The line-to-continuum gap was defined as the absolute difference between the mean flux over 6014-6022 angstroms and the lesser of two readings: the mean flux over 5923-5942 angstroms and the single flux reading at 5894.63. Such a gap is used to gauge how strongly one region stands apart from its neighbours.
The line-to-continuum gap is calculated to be 1.24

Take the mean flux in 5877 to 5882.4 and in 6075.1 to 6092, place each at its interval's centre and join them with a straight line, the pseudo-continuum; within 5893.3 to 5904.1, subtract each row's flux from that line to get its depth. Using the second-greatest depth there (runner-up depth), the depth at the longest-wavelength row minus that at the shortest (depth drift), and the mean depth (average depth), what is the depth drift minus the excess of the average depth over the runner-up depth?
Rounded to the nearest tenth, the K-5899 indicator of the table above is -1.1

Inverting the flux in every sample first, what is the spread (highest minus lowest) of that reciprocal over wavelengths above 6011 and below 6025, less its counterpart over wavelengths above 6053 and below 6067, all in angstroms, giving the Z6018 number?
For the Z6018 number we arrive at -0.001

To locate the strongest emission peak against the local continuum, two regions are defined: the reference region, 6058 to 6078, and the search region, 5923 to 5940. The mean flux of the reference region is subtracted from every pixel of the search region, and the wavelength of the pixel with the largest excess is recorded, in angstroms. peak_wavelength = 5924.56 angstroms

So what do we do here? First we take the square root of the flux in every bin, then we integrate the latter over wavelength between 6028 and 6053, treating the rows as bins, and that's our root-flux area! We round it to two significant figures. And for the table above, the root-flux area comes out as 69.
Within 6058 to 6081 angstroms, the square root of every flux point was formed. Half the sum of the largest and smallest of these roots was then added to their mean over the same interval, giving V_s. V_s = 5.53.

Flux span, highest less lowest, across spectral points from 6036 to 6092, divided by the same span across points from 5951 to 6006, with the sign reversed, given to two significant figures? -0.60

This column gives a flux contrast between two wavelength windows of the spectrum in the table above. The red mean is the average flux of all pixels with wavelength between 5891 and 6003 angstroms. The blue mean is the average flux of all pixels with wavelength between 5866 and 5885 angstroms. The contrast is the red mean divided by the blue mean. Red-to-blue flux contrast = 0.98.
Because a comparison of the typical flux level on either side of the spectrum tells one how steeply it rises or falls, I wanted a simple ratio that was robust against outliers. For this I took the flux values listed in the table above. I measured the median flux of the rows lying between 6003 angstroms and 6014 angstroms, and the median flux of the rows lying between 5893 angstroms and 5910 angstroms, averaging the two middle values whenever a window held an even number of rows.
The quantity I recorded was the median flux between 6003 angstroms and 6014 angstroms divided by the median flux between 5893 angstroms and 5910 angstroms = 1.01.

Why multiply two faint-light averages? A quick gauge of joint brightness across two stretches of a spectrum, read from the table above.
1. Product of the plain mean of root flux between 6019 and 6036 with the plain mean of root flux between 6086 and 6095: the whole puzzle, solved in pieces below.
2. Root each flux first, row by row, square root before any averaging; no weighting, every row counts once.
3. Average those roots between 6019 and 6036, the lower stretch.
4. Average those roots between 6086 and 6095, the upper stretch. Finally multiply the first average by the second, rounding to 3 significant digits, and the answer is 7.53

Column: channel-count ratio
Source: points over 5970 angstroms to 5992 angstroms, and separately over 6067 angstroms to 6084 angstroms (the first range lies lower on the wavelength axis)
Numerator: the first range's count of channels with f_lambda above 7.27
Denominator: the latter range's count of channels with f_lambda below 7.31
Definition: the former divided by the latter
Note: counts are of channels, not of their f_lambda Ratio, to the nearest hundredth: 4.00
